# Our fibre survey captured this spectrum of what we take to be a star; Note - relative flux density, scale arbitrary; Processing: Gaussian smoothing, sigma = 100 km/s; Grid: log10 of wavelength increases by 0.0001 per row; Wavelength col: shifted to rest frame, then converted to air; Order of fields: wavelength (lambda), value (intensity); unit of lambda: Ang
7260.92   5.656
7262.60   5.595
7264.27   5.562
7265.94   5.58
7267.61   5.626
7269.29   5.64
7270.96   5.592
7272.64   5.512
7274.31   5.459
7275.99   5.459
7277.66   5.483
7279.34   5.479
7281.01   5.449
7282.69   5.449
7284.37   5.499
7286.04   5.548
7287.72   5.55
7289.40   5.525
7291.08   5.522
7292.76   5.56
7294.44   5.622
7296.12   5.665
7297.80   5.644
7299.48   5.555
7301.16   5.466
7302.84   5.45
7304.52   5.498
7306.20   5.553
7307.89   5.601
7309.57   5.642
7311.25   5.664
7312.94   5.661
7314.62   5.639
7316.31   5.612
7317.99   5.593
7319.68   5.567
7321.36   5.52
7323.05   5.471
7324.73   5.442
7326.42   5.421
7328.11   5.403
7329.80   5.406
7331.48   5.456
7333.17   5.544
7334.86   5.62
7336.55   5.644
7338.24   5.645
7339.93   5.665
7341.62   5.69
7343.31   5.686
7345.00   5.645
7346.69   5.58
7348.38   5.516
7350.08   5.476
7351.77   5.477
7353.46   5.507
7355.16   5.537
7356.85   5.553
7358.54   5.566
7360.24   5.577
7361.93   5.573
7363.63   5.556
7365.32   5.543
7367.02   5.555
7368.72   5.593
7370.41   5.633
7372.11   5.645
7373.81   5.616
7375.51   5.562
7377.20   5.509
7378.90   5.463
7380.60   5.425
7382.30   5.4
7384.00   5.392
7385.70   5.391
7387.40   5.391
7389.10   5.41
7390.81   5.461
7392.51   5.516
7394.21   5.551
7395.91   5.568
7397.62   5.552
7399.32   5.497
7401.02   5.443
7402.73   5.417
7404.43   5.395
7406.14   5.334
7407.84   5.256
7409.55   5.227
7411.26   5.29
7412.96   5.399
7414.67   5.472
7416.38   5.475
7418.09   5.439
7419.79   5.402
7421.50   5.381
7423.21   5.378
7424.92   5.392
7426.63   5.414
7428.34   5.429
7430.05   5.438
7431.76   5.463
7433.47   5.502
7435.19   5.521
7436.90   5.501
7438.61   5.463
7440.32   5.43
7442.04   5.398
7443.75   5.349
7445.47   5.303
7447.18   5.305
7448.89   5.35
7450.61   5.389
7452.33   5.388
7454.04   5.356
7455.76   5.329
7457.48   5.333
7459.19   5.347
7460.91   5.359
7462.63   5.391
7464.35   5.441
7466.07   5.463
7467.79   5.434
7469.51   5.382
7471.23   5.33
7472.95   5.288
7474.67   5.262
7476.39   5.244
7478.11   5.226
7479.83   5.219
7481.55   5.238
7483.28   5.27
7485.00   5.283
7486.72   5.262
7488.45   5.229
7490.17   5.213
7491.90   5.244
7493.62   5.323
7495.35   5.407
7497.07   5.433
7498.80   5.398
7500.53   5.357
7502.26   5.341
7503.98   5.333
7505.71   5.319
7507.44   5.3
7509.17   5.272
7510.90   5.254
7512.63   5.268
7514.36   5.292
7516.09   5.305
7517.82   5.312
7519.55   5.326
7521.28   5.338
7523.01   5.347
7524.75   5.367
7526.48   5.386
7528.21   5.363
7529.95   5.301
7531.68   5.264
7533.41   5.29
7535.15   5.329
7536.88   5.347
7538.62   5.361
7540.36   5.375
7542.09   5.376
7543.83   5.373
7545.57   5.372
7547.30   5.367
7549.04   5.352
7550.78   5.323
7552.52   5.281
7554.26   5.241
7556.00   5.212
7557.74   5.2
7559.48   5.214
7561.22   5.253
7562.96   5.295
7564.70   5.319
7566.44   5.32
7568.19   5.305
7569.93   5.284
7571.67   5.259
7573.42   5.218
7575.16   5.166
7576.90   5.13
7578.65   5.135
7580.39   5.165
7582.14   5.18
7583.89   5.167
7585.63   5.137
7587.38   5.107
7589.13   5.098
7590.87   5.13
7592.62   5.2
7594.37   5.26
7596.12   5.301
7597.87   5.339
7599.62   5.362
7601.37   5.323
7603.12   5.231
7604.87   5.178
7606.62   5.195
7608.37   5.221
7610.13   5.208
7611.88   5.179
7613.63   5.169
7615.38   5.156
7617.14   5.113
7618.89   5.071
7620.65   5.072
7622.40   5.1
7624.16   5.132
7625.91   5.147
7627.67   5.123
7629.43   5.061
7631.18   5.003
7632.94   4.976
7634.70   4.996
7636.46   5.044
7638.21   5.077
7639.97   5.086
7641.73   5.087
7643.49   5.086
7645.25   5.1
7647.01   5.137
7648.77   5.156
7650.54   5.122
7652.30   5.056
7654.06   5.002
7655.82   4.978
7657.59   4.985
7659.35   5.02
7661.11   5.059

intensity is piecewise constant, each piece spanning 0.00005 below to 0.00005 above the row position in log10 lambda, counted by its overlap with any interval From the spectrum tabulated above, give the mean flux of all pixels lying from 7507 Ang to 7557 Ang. 5.32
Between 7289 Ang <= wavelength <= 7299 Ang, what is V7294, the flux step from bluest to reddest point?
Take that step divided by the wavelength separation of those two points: 0.014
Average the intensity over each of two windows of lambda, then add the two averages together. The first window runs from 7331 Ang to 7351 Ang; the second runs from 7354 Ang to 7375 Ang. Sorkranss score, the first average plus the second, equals 11.2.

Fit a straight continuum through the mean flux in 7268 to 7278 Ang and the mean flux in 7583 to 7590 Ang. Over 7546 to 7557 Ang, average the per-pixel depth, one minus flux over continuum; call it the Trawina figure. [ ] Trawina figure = -0.024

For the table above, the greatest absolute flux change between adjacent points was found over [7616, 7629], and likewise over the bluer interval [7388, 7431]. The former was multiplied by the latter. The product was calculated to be 0.0046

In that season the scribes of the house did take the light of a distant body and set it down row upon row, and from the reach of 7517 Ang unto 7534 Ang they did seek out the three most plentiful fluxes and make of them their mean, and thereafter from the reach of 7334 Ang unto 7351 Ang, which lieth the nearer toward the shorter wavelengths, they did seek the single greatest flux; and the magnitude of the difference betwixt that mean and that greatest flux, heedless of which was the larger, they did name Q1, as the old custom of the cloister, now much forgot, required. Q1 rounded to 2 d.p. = 0.32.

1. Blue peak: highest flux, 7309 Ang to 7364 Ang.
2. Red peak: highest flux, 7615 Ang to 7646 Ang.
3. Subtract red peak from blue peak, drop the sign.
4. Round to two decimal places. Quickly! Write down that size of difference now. 0.53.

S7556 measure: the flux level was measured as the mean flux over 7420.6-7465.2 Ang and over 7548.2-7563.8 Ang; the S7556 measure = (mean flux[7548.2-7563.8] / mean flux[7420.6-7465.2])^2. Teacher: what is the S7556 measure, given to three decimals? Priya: 0.951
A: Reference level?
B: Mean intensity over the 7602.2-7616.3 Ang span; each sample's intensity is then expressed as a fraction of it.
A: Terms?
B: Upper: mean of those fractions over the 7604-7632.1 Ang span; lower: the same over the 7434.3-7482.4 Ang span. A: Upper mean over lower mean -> 0.958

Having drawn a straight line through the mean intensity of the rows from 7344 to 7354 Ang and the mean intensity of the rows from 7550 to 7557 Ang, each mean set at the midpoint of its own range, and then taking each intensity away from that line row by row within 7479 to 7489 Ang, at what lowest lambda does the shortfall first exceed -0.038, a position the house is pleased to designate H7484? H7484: 7479.83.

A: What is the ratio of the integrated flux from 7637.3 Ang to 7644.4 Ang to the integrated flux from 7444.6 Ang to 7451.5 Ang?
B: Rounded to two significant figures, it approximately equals 0.98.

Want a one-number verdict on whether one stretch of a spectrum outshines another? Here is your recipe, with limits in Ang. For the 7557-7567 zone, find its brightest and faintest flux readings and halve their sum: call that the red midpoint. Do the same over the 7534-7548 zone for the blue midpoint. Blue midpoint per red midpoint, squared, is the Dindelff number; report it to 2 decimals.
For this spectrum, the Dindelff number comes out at 1.04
